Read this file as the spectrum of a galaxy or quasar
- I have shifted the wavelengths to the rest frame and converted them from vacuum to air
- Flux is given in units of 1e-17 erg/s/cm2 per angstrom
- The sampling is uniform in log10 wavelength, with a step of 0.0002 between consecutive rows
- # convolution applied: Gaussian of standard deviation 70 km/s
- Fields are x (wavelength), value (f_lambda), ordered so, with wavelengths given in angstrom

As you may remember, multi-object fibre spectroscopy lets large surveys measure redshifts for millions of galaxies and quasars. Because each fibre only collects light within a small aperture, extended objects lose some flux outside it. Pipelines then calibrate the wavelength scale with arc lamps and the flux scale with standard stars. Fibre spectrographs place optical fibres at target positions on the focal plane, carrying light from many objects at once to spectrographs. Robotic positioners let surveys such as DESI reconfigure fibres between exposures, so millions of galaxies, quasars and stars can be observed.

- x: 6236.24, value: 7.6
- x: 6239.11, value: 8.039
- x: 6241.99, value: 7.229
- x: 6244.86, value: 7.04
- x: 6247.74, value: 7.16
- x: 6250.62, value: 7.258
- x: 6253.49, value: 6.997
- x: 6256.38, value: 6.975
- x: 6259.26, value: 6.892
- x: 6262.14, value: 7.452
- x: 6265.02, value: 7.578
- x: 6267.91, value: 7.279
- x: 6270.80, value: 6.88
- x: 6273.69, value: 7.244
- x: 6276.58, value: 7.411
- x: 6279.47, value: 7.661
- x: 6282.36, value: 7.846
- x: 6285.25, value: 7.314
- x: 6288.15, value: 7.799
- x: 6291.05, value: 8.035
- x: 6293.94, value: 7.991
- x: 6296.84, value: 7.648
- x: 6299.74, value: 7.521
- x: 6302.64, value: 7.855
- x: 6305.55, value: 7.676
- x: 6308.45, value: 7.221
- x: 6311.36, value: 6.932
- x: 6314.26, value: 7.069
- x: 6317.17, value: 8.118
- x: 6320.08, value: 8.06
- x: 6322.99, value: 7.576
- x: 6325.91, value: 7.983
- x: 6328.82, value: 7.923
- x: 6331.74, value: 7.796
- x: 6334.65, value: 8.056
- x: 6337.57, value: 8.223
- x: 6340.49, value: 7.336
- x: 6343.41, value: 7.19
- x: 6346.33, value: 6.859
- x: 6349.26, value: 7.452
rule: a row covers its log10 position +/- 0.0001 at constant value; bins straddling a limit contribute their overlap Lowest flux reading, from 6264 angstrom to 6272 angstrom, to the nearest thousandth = 6.880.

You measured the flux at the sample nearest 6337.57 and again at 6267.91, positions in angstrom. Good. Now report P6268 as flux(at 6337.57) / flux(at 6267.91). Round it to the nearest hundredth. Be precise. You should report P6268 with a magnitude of 1.13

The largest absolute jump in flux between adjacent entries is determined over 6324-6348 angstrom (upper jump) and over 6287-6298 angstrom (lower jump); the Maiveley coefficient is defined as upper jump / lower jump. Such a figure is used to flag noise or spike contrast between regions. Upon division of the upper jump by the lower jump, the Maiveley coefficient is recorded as 2.6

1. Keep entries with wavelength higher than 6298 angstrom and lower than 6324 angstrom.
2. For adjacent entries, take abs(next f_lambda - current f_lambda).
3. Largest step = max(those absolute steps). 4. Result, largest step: 1.0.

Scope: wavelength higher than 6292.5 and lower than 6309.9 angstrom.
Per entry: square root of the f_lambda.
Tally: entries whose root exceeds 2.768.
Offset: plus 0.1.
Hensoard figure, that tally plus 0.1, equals 3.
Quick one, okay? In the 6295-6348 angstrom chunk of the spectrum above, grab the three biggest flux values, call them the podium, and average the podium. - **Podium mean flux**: 8.13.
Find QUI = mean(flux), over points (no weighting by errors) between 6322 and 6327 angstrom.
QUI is 7.8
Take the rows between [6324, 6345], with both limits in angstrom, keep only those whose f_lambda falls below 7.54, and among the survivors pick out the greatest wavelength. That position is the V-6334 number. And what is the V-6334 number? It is 6343.41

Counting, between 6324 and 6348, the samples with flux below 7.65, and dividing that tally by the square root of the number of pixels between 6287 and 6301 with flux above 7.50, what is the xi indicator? 1.34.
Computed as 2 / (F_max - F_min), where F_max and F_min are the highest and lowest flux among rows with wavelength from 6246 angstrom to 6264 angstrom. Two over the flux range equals 3.6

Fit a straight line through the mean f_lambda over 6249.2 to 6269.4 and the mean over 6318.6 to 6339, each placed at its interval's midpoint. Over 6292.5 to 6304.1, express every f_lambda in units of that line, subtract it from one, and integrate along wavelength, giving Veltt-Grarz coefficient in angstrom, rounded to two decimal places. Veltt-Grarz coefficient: -0.20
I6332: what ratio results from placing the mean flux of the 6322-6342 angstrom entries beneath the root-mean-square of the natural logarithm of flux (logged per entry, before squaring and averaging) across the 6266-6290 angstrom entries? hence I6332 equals 0.256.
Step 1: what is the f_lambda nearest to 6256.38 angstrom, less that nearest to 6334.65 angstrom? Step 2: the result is -1.1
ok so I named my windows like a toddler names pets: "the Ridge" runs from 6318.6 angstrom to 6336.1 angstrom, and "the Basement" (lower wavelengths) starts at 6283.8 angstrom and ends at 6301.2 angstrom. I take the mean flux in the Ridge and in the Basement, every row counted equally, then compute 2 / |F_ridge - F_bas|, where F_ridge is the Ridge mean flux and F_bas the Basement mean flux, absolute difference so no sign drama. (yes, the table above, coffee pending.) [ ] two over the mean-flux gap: 11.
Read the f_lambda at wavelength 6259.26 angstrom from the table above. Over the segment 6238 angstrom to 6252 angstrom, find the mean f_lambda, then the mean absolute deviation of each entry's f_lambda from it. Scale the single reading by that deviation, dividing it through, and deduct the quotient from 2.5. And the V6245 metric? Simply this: -22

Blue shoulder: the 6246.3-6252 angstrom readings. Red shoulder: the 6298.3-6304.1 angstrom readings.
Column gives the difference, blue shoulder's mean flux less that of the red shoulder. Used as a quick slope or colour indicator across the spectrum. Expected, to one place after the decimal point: -0.5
